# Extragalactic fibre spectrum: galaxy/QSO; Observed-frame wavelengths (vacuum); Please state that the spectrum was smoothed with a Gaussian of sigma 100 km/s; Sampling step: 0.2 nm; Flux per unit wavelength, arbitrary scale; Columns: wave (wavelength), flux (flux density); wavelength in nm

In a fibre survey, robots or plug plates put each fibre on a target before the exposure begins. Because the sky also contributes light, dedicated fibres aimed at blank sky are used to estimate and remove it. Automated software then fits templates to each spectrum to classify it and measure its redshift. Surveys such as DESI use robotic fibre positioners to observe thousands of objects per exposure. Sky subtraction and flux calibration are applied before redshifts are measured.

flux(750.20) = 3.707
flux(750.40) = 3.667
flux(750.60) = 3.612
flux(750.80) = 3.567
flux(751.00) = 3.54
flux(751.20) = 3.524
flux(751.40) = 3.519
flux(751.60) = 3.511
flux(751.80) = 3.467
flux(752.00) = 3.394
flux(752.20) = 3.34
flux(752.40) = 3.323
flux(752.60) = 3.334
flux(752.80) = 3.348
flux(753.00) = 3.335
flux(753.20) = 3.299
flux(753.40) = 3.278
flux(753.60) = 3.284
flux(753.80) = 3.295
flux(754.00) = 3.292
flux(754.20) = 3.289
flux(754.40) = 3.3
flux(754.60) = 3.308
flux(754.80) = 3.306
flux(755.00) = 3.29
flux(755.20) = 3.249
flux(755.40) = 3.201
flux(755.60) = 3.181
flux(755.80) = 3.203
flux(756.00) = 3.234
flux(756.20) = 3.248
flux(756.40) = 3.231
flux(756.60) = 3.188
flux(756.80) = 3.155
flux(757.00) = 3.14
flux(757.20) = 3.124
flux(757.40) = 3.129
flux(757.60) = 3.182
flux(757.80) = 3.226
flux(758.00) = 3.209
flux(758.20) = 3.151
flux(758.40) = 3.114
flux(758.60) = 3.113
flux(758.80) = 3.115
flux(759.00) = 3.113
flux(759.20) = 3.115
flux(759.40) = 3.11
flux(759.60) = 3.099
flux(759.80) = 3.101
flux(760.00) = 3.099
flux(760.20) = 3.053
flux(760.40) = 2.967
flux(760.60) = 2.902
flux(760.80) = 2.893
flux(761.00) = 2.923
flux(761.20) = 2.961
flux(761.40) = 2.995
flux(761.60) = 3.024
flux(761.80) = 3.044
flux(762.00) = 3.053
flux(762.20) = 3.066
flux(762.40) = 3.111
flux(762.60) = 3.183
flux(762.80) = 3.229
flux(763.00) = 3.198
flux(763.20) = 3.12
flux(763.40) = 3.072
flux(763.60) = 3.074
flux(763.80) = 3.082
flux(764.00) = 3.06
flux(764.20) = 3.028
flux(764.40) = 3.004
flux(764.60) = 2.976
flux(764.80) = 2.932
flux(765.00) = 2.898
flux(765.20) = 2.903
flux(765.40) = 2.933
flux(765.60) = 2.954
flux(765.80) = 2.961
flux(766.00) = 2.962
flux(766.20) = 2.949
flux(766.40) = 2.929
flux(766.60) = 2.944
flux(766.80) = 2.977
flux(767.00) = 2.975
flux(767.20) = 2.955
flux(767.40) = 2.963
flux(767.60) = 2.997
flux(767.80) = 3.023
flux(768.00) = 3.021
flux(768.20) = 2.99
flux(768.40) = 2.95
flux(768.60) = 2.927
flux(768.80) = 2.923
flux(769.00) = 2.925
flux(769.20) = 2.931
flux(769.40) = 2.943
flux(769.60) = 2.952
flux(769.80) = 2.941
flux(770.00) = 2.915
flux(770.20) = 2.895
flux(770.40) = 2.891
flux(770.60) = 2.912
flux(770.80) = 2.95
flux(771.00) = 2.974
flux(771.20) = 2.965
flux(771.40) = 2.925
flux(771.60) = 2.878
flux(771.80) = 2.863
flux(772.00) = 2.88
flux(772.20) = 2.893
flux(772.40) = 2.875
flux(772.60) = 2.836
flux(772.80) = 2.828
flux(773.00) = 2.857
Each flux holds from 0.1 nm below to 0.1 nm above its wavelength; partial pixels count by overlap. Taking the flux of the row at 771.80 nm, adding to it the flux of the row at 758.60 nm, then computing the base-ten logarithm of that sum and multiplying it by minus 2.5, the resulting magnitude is -1.94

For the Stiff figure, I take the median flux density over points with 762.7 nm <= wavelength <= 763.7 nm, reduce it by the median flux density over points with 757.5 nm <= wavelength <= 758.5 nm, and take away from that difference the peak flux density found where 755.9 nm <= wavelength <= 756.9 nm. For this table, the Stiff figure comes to -3.31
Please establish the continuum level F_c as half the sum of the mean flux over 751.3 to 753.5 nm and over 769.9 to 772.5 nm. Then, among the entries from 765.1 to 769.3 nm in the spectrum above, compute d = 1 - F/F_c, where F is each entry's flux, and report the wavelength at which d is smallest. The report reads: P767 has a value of 767.80 nm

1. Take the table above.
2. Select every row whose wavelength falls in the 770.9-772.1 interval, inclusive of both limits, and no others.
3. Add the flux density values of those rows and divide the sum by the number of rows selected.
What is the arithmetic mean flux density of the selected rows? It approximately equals 2.91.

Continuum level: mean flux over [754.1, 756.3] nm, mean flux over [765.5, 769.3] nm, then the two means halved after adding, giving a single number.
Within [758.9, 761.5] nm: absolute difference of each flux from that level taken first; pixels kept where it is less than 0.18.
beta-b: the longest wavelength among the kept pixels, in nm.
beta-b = 761.40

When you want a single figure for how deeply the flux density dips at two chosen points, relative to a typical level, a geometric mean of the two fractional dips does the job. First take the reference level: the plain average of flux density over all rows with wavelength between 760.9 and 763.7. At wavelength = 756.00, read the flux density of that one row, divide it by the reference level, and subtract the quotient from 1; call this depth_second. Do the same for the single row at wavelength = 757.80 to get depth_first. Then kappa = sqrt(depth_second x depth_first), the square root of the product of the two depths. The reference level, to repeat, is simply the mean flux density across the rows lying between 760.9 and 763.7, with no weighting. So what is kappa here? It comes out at 0.050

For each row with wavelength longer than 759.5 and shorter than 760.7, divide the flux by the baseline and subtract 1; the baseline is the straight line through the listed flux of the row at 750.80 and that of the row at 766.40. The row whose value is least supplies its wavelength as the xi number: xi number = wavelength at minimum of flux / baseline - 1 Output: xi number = 760.60 nm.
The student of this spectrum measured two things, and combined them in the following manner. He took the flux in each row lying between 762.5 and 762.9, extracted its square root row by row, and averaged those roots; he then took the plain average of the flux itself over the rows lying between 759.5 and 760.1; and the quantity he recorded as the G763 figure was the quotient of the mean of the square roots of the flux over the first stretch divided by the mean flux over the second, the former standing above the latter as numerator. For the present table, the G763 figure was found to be 0.58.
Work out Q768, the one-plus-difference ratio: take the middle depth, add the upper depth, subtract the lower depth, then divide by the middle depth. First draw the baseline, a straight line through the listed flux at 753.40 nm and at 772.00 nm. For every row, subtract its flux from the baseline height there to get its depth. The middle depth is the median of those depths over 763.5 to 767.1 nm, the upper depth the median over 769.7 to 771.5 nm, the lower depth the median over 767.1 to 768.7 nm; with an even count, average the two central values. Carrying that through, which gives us 0.9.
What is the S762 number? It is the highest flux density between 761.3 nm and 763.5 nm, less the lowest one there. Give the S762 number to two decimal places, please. 0.23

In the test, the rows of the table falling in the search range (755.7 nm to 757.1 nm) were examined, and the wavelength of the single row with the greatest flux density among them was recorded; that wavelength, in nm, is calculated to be 756.20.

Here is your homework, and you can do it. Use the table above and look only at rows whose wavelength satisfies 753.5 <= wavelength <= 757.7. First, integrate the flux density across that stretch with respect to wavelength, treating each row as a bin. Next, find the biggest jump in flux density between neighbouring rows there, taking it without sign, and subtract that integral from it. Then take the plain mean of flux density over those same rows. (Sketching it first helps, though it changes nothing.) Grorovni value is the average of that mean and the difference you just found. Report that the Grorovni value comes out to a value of -5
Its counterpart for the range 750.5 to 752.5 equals -2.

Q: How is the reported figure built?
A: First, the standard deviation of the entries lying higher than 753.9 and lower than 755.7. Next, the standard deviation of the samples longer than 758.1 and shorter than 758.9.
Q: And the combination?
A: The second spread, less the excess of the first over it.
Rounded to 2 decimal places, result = -0.01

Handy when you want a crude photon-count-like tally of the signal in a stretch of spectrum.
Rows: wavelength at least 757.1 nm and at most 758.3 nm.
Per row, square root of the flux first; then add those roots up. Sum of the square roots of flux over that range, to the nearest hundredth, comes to 10.68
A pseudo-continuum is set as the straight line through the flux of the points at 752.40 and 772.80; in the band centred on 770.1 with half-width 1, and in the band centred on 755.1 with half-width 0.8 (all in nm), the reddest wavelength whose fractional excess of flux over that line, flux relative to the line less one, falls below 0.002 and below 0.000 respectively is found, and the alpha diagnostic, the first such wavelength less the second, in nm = 14.60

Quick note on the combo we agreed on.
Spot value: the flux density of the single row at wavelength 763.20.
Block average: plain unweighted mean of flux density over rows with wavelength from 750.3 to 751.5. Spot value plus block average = 6.69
